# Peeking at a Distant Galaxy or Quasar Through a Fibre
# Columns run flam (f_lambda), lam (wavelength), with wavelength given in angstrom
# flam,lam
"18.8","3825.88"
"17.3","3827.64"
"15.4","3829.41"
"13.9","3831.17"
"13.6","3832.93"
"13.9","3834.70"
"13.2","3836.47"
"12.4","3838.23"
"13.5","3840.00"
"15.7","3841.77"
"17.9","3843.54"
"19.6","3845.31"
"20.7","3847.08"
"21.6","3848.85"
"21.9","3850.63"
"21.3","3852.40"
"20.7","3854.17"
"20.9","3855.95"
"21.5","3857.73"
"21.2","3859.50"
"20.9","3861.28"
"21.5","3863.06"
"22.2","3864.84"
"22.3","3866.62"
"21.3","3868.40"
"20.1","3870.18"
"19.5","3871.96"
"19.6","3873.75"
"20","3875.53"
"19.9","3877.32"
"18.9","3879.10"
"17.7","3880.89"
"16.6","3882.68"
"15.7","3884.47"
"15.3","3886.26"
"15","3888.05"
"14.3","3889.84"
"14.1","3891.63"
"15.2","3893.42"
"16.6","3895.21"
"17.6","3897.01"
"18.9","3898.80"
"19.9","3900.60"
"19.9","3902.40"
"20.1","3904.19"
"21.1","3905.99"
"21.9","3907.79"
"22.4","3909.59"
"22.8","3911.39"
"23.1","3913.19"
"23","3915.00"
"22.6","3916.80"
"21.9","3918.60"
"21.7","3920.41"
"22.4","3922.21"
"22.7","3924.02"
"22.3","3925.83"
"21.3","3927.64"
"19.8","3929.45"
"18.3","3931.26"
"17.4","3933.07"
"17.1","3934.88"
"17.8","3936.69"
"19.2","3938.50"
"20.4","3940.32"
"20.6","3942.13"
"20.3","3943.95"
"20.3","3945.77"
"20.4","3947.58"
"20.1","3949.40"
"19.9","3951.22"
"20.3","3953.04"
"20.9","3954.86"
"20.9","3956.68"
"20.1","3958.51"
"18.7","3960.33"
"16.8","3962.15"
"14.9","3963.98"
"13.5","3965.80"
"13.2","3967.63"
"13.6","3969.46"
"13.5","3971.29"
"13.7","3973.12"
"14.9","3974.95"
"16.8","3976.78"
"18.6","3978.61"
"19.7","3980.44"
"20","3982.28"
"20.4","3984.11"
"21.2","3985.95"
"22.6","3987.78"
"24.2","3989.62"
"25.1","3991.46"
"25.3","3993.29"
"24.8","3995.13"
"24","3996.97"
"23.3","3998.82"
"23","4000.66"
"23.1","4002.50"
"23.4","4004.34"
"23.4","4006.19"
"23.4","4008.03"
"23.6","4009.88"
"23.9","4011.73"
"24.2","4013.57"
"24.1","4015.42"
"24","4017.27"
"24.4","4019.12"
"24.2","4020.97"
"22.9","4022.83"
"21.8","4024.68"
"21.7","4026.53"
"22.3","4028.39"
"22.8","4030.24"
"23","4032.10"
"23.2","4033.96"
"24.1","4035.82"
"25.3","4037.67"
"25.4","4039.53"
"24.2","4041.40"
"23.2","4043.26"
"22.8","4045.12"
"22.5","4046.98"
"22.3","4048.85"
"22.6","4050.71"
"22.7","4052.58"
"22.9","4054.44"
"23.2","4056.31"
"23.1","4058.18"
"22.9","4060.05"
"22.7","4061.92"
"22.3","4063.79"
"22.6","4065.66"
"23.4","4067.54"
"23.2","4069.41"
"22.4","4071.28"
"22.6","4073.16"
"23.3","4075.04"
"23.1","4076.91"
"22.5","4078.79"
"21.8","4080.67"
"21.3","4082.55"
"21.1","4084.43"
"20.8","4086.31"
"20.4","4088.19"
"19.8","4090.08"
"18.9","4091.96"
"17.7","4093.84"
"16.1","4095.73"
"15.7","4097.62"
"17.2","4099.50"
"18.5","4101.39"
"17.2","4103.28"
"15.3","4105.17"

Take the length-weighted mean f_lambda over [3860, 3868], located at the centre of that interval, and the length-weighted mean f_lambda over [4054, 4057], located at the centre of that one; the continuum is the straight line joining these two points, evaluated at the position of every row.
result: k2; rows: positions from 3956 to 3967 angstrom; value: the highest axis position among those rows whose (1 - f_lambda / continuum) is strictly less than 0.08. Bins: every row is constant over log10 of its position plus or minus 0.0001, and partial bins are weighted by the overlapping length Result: 3956.68 angstrom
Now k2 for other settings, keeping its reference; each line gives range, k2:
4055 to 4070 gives 4069.41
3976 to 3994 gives 3993.29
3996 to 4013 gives 4011.73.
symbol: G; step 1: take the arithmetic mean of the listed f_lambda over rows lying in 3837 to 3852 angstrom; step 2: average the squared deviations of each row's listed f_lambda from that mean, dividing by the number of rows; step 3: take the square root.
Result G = 3.4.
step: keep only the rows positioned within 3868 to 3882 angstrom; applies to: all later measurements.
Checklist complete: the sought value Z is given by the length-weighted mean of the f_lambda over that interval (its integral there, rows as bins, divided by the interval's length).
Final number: 19.5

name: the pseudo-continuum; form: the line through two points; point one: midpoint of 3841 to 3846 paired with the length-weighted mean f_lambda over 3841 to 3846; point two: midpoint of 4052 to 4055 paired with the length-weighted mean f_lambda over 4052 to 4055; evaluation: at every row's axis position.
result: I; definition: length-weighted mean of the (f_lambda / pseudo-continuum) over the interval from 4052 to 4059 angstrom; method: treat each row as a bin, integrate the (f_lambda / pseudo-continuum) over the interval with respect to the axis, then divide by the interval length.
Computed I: 1.00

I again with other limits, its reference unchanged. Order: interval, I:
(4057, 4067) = 0.99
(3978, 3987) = 0.95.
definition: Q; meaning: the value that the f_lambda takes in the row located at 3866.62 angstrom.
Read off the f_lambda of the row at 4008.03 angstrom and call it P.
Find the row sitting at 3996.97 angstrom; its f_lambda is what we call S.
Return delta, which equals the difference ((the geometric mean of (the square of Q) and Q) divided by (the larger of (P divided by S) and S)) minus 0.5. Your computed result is 3.89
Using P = 23.4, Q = 22.3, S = 24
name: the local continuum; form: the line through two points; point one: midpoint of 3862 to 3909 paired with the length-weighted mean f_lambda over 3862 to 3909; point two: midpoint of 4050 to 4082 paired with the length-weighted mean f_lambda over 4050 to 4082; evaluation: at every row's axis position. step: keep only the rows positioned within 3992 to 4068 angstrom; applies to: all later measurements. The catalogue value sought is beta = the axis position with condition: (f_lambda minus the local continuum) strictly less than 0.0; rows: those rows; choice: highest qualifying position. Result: 4065.66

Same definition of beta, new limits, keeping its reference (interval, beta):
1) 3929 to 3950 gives 3949.40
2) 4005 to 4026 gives 4024.68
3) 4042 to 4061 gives 4048.85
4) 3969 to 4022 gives 3984.11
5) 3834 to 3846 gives 3841.77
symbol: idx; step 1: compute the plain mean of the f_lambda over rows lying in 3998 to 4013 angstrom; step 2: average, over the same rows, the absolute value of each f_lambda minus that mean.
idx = 0.2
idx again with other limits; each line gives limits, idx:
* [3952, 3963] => 1.2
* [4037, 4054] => 1.0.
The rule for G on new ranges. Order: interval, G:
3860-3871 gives 0.8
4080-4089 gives 0.5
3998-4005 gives 0.2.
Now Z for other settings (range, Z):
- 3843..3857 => 20.6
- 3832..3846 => 14.9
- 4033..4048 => 23.8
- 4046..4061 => 22.8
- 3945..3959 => 20.4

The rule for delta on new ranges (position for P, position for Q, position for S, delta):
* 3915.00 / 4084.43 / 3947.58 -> 4.25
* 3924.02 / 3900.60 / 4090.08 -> 3.98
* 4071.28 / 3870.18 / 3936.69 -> 4.56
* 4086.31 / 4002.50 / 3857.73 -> 4.66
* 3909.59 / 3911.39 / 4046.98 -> 4.34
